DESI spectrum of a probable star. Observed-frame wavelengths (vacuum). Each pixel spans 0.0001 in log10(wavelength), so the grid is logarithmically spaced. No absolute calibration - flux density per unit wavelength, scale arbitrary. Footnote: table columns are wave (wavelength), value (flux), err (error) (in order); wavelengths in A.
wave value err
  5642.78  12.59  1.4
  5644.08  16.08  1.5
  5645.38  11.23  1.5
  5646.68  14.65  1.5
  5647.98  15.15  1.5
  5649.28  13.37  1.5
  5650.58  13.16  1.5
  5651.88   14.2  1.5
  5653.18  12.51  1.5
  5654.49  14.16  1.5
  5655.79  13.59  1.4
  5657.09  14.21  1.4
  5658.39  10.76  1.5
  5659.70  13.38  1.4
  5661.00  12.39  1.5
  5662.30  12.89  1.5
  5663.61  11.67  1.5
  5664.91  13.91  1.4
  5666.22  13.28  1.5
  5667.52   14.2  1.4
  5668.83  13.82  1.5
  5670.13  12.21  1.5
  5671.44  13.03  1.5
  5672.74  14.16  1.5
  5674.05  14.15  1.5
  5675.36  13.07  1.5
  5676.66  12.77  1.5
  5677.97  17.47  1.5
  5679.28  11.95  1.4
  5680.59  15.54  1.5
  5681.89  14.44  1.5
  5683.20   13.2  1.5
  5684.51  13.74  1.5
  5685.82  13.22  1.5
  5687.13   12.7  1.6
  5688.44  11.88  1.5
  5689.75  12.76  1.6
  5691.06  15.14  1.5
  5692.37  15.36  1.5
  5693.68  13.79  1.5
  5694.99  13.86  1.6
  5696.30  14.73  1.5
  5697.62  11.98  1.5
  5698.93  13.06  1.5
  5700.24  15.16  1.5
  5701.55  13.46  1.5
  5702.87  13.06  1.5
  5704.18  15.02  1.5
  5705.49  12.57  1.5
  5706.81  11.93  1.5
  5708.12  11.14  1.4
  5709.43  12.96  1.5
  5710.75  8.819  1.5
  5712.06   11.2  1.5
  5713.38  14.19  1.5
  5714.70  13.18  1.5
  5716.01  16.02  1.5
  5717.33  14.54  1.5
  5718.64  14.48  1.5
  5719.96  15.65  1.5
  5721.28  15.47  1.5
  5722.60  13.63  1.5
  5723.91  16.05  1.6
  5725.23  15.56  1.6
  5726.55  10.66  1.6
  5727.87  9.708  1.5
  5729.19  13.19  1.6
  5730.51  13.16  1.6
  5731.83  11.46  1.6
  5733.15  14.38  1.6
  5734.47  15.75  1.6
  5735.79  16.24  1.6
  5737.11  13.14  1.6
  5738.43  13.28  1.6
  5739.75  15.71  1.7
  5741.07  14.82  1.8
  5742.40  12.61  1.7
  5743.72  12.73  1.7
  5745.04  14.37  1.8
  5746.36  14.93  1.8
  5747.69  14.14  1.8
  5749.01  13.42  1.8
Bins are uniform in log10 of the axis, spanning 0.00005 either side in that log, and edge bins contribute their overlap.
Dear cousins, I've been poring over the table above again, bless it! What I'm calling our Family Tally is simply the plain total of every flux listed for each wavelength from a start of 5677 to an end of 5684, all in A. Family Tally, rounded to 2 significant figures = 73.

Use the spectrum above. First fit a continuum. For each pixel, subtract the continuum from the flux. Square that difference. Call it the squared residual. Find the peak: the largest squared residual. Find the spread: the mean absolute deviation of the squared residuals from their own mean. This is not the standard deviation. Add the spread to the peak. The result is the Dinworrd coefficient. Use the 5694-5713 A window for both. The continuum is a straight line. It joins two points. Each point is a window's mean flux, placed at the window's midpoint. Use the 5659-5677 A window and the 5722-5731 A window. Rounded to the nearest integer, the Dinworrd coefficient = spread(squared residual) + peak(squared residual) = 22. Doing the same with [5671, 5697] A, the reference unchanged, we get 21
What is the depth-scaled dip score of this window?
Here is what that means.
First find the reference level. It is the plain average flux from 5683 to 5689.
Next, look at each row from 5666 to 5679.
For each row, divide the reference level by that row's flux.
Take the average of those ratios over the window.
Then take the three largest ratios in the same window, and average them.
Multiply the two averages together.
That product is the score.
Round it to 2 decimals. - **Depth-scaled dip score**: 0.97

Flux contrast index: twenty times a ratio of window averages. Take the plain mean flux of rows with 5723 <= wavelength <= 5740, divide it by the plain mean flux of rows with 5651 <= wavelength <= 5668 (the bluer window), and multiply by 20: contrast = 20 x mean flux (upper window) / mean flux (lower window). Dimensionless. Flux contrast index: 20.8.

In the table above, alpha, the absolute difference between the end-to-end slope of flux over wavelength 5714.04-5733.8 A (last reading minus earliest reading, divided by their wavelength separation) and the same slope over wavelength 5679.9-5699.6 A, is 0.20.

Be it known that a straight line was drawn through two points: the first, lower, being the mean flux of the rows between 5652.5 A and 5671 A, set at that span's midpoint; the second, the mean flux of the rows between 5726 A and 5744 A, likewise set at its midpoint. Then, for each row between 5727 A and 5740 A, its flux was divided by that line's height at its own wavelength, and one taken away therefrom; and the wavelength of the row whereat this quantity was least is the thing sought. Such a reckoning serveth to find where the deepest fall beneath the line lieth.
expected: 5727.87 A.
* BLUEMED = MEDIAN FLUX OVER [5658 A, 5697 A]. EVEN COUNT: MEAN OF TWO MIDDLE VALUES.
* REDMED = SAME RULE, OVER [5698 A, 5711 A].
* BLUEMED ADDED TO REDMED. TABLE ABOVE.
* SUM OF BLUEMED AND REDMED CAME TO 26.34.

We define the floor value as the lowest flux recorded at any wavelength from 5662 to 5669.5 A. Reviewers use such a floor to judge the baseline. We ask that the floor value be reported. 11.67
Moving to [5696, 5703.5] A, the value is 11.98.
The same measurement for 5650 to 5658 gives 12.51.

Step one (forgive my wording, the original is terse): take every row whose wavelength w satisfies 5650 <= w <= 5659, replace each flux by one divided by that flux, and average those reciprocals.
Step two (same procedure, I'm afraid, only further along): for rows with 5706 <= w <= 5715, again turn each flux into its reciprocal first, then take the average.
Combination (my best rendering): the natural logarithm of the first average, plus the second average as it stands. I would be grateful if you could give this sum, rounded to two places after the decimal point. -2.49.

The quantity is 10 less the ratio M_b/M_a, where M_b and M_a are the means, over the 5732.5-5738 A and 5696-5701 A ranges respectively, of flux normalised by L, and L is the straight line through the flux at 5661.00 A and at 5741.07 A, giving 9.00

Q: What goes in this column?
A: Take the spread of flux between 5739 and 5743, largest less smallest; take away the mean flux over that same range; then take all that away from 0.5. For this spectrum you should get 11.8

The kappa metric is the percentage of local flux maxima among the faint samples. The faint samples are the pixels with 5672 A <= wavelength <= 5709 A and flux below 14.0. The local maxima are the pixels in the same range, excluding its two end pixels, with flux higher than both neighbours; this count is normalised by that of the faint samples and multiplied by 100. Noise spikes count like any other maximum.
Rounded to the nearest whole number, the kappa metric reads 39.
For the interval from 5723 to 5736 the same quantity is 20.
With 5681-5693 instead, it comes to 17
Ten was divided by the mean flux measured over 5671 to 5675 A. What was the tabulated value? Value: 0.726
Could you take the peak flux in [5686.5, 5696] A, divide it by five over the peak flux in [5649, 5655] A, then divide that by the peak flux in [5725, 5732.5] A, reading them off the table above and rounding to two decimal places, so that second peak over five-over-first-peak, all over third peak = 2.80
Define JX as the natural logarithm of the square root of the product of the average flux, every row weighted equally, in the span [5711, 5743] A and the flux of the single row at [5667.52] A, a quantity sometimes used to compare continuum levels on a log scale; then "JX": 2.64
